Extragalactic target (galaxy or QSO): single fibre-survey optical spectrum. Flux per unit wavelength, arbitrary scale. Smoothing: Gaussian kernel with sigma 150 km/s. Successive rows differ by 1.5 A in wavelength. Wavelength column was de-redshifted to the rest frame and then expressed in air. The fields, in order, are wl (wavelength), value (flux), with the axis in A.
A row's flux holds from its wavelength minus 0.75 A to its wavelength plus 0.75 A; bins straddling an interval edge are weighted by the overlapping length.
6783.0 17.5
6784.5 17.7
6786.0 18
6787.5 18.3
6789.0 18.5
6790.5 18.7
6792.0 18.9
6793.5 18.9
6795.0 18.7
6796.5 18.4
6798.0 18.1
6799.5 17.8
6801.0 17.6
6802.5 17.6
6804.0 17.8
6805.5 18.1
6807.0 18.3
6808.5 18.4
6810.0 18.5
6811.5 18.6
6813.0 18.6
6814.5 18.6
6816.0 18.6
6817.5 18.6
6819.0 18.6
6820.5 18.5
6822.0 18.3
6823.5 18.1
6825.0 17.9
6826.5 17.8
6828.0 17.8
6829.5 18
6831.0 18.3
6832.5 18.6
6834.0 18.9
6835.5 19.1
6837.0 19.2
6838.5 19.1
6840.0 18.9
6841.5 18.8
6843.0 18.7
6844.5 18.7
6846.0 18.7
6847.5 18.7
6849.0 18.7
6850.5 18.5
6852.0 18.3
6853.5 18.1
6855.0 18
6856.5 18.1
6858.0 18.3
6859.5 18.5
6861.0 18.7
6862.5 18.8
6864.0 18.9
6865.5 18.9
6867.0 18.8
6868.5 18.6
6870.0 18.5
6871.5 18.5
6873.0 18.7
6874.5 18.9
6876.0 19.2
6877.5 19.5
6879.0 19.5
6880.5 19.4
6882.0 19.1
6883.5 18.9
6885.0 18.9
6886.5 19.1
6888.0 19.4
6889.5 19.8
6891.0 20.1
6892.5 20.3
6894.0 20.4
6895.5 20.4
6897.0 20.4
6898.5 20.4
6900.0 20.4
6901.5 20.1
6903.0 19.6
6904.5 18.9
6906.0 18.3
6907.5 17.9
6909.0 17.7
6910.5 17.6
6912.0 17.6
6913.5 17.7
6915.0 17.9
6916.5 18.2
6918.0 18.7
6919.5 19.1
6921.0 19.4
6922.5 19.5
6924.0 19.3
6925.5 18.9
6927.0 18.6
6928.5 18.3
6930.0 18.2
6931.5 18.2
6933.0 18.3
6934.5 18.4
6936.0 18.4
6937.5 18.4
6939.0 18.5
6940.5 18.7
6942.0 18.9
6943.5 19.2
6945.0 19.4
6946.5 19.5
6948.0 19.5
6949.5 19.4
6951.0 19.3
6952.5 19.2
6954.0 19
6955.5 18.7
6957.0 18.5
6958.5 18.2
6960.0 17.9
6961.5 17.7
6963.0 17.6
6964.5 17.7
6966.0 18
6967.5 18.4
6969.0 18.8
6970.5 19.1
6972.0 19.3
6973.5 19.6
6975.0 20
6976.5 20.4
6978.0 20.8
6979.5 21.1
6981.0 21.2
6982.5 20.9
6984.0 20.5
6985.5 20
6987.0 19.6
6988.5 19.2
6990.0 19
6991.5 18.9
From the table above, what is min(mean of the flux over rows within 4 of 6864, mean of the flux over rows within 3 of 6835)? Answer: 18.8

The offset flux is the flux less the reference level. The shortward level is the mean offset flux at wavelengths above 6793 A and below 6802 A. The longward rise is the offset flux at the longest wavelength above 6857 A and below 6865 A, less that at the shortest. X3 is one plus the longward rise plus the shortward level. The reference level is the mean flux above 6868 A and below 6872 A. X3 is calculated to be 1.3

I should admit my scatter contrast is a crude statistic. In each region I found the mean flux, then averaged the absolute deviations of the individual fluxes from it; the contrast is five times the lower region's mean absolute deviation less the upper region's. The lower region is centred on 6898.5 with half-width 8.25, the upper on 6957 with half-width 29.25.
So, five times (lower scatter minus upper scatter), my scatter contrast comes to -1.2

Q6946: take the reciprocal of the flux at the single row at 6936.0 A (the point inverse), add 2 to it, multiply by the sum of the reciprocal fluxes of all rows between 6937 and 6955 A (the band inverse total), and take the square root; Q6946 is 1.14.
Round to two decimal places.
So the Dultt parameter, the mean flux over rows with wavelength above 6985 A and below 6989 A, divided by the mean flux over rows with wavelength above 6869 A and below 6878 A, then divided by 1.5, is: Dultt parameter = 0.69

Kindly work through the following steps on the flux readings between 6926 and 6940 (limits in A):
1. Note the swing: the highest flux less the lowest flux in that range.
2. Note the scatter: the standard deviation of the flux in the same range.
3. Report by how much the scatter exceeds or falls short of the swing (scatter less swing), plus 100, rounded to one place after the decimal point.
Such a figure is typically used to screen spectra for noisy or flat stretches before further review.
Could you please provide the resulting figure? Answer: 99.7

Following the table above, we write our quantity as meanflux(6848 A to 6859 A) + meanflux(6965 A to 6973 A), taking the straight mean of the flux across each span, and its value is 37.0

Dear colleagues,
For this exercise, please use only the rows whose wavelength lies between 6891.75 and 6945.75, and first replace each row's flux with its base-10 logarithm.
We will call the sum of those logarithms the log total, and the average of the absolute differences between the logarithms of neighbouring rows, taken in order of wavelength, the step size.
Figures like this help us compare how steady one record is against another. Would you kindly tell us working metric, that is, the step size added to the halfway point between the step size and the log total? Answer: 23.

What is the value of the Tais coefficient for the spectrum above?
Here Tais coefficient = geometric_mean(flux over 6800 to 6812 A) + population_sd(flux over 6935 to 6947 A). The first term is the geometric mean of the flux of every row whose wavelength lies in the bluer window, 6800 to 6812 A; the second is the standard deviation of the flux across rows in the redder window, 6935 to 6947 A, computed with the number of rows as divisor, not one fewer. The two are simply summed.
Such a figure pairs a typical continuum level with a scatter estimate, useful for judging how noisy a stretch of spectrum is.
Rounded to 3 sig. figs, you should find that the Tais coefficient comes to 18.5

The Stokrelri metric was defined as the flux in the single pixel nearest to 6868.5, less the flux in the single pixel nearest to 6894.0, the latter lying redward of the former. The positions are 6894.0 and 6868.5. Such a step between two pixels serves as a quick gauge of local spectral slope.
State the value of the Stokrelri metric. -1.8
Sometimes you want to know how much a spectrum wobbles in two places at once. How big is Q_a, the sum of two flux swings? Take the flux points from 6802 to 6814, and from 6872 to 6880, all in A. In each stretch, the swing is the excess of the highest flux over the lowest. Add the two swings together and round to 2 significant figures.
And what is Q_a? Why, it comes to 1.8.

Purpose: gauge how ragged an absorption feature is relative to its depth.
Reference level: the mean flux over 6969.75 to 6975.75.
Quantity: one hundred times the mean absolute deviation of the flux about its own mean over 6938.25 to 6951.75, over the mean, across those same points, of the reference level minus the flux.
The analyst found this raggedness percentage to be 88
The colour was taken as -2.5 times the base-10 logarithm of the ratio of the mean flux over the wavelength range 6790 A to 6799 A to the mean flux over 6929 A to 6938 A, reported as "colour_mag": -0.02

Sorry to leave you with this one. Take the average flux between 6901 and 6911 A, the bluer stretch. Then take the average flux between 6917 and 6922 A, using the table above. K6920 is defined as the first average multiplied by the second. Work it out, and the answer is 354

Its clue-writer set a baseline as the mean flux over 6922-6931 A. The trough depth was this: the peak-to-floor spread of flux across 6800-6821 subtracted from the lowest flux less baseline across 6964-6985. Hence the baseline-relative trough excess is -2.1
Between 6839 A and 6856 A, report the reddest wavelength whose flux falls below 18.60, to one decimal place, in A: 6855.0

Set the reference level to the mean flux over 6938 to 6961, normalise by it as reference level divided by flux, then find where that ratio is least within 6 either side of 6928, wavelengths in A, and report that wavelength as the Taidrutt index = 6922.5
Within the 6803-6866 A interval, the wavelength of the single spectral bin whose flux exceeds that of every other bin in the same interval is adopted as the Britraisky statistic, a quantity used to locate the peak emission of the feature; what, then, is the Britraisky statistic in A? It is 6837.0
